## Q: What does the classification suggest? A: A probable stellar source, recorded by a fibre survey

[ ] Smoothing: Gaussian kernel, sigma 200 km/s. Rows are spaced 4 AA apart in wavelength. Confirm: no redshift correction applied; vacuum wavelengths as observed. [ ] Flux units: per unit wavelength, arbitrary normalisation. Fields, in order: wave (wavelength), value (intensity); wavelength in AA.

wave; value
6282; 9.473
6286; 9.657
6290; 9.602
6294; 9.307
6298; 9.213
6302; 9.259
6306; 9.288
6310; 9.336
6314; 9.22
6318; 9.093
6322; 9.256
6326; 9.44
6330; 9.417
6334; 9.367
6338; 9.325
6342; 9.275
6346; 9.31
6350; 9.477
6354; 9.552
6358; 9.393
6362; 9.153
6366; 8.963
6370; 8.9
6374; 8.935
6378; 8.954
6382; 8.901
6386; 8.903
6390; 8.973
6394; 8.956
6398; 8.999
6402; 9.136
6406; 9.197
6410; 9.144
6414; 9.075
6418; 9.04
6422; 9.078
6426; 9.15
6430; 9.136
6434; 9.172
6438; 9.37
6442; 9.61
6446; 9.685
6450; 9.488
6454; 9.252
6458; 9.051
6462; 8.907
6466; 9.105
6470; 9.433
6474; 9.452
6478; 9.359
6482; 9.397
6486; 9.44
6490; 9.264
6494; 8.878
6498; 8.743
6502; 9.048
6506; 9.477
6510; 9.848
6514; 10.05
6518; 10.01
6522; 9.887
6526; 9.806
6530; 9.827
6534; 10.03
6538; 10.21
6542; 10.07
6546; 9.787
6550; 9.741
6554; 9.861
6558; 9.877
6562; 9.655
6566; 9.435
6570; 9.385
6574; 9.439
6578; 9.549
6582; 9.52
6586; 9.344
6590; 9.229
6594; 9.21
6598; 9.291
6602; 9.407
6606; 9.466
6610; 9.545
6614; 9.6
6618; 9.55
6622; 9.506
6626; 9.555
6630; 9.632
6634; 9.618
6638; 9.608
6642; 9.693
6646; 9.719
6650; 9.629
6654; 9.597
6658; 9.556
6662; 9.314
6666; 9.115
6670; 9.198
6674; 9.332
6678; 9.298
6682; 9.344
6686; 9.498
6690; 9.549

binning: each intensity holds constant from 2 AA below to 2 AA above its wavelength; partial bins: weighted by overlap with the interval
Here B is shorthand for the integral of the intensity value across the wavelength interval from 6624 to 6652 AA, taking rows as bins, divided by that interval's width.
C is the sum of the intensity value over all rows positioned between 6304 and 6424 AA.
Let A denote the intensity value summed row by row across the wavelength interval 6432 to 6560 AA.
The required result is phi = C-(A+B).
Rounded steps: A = 305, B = 9.64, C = 275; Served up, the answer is -40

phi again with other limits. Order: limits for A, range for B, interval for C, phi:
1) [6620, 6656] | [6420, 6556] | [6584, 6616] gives -21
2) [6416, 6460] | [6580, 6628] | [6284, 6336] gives 10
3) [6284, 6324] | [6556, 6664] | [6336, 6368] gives -28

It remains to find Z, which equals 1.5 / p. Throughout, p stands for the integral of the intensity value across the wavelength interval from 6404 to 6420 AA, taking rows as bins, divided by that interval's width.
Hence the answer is 0.165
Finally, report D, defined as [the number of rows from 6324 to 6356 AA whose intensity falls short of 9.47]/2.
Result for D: 3.0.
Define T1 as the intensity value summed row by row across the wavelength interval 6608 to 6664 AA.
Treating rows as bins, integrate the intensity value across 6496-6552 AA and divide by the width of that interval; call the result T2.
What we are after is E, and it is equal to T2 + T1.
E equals 144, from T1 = 134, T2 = 9.75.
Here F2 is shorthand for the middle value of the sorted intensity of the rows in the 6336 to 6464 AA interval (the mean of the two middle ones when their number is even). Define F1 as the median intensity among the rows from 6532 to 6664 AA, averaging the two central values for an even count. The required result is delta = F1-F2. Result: 0.42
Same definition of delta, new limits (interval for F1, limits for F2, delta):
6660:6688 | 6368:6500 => 0.18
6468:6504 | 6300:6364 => 0.04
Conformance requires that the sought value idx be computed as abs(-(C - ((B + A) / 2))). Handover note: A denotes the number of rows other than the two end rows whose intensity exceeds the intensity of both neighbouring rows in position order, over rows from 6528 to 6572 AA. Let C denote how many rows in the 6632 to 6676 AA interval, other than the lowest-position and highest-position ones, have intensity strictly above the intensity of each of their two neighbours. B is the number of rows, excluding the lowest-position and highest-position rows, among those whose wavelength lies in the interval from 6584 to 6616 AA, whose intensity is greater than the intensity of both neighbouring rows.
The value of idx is 0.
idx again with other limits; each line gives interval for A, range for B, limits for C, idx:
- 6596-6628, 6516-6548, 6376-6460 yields 3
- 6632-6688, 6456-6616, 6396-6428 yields 3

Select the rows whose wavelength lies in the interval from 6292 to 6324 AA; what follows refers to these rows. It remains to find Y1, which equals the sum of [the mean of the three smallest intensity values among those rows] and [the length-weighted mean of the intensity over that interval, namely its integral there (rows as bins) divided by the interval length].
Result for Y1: 18.4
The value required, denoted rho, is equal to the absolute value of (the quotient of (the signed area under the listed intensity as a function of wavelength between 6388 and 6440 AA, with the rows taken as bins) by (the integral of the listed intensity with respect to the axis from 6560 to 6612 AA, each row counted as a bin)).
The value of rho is 0.97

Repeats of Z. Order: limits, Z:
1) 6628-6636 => 0.156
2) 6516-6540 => 0.151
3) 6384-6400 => 0.167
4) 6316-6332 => 0.161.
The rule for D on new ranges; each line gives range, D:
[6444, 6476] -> 3.0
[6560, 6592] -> 2.5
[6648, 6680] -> 2.5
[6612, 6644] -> 0.0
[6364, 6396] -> 4.0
